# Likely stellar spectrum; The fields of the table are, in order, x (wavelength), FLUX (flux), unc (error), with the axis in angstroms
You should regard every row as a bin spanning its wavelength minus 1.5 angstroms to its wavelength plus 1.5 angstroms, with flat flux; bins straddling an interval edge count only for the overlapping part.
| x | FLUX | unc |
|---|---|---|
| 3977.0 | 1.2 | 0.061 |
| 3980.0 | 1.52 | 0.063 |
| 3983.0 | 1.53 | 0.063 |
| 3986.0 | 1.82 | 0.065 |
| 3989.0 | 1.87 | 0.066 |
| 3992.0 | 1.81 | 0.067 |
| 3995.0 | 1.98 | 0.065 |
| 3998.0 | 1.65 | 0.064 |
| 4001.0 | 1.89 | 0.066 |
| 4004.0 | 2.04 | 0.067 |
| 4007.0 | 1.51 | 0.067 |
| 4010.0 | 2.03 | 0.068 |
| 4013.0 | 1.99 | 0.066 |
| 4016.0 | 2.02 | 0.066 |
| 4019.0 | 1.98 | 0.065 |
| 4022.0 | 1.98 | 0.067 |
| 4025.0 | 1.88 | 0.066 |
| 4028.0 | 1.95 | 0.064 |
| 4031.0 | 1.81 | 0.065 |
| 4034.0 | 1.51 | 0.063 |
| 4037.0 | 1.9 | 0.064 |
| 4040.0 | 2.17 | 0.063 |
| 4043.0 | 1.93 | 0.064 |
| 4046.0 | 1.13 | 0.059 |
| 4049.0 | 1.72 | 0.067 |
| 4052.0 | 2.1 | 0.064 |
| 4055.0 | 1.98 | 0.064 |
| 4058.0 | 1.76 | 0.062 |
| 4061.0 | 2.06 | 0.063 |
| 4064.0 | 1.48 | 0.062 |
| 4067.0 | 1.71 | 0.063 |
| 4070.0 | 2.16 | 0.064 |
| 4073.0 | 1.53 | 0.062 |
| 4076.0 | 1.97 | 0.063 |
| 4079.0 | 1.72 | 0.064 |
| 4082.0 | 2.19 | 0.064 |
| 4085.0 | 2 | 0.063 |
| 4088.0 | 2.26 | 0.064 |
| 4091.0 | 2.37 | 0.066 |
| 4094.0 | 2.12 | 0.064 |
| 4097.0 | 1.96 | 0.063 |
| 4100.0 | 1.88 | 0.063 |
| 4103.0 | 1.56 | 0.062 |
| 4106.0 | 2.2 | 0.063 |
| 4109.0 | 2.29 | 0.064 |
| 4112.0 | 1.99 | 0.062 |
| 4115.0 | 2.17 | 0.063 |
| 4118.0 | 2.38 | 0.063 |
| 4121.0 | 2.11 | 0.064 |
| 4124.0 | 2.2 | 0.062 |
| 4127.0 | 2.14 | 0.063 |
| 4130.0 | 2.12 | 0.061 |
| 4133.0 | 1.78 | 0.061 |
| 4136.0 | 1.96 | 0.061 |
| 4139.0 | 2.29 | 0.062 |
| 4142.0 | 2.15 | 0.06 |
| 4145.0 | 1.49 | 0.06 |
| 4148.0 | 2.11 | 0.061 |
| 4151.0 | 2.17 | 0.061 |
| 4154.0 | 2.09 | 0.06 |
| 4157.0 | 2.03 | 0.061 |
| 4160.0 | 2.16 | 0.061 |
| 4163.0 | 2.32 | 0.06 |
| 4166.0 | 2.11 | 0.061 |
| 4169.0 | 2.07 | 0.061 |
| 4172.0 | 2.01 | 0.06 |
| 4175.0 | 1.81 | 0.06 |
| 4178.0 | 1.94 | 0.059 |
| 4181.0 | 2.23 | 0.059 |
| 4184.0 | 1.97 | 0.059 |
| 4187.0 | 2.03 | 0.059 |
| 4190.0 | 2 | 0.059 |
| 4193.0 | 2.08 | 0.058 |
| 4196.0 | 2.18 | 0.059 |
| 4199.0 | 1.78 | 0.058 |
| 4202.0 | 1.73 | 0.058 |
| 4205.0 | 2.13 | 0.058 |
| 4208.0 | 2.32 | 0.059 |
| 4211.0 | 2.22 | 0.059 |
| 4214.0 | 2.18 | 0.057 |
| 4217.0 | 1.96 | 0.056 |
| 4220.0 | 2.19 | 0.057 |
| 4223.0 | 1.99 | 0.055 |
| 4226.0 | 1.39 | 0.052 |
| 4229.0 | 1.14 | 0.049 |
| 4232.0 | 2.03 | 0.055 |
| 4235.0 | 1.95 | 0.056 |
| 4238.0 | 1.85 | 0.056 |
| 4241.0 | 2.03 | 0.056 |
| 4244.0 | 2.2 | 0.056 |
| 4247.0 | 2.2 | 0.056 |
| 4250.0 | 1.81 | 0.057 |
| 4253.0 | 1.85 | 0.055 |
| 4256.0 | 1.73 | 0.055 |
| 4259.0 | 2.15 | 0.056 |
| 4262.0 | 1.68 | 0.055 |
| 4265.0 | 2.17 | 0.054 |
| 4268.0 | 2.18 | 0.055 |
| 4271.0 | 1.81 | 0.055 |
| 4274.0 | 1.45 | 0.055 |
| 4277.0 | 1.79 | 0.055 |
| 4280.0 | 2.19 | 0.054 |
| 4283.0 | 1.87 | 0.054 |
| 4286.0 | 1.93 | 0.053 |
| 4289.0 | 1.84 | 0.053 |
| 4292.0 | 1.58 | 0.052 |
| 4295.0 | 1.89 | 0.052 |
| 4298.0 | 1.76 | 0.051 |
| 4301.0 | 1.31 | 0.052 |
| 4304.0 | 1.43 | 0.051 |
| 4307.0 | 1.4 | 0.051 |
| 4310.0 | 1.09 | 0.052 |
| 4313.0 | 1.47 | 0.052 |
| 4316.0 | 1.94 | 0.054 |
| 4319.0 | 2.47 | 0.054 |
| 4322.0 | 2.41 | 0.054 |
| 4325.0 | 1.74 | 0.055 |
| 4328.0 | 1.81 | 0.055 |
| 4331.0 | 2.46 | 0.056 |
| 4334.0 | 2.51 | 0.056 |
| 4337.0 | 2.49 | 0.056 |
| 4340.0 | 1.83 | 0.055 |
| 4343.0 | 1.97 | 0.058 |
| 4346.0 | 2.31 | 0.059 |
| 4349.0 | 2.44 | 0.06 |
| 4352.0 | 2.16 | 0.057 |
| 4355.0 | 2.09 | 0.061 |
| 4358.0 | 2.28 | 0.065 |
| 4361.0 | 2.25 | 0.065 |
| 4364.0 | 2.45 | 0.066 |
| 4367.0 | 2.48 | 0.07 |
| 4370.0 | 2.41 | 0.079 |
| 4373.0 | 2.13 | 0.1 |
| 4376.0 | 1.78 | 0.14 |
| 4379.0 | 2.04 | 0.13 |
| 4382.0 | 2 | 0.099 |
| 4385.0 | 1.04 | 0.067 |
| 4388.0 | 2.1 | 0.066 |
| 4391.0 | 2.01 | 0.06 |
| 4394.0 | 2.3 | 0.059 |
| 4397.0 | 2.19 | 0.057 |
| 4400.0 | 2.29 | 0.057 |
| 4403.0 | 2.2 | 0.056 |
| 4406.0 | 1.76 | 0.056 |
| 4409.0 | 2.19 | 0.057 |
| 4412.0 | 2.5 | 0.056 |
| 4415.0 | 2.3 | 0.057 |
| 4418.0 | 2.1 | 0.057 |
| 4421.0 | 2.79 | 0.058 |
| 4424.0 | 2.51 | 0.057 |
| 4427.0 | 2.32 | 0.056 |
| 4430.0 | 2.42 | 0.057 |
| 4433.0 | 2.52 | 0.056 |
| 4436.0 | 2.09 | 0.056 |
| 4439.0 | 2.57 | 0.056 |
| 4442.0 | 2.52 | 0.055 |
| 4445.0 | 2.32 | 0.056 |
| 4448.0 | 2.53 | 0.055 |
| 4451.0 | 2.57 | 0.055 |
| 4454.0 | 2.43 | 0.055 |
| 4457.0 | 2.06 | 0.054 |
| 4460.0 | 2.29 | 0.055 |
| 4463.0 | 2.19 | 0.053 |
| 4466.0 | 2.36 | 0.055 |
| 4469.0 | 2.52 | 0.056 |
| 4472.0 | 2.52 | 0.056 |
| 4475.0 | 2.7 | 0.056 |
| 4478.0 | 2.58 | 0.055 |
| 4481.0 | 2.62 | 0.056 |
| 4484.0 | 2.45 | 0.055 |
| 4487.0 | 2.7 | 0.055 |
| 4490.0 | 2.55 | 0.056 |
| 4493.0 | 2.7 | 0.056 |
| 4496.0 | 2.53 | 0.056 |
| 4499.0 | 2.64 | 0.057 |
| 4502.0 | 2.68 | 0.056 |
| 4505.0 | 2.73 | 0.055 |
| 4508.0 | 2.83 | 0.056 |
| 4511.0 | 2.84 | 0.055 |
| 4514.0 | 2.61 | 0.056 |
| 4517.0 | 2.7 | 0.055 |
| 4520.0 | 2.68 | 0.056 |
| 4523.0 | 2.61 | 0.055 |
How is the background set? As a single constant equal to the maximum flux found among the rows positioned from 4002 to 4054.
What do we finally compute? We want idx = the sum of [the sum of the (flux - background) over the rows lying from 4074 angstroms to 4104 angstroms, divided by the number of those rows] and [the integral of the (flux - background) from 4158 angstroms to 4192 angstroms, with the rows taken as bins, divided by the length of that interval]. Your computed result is -0.28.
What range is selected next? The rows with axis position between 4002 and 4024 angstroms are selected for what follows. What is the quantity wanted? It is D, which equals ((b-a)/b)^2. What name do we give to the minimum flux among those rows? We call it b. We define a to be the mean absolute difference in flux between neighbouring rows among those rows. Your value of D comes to 0.76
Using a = 0.19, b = 1.51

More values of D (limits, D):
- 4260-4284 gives 0.60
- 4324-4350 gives 0.73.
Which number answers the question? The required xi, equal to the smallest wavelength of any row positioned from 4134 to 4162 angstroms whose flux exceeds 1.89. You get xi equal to 4136.0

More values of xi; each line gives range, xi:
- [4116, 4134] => 4118.0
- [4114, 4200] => 4115.0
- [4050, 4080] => 4052.0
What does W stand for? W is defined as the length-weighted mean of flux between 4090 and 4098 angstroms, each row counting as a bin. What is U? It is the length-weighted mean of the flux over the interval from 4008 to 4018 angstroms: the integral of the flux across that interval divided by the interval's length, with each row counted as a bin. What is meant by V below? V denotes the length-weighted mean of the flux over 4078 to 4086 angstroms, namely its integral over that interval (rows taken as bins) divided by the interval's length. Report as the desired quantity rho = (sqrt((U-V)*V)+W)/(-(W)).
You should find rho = -1.03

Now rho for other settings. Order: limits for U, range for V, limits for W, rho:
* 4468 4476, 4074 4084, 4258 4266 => -1.56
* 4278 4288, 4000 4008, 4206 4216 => -1.24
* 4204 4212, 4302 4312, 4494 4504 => -1.42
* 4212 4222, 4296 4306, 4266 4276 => -1.52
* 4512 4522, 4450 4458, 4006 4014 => -1.46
